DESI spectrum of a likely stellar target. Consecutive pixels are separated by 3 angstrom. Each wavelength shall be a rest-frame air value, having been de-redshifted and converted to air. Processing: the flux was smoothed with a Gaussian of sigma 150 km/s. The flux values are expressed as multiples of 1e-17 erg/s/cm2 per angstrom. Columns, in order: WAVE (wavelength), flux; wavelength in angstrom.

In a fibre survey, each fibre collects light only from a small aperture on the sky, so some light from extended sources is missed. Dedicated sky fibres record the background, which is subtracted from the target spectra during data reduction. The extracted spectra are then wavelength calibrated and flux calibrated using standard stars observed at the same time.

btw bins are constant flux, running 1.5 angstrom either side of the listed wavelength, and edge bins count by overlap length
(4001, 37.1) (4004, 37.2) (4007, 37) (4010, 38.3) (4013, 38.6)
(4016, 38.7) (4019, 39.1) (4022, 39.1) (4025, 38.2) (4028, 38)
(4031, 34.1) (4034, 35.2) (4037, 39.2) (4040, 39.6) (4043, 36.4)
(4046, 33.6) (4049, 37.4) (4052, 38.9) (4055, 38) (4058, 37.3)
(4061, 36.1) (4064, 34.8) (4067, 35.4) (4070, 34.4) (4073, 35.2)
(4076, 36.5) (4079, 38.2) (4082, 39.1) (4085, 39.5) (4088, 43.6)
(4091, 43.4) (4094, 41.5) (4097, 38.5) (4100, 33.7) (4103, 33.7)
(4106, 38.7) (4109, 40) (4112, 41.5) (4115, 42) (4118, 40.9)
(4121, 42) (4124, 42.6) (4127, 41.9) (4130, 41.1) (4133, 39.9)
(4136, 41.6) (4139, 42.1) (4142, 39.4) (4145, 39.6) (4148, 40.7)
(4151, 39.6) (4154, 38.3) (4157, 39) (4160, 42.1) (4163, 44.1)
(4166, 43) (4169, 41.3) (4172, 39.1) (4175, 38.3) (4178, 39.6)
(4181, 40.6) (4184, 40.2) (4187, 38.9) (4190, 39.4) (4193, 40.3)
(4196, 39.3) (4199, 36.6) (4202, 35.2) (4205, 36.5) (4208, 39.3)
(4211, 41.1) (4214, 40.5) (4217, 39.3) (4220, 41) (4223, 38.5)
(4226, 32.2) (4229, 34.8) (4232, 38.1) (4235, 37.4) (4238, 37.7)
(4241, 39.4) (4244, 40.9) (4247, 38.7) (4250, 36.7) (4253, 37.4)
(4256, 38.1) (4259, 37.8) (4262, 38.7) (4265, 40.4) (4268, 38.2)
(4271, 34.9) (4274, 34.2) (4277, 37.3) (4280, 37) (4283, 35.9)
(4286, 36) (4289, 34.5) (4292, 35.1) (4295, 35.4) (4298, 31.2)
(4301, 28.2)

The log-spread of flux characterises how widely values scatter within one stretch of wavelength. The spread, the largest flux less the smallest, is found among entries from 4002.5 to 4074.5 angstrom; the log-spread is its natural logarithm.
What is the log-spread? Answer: 1.79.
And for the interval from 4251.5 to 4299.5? 2.22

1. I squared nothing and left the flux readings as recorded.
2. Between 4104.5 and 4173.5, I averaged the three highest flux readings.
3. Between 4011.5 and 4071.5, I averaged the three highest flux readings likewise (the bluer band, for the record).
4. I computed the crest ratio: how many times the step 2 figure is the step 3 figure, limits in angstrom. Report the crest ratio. 1.10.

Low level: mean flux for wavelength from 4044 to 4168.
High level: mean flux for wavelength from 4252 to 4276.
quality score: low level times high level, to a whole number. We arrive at 1470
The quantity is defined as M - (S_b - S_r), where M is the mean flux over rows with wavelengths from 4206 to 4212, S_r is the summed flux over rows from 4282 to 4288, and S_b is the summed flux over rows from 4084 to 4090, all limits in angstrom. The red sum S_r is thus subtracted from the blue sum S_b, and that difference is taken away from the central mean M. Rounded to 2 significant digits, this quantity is 29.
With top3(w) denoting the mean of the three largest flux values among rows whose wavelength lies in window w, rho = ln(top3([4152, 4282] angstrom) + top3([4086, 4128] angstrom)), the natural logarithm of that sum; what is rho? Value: 4.46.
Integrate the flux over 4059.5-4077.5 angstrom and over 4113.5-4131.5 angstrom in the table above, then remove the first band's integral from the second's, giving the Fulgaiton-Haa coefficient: 114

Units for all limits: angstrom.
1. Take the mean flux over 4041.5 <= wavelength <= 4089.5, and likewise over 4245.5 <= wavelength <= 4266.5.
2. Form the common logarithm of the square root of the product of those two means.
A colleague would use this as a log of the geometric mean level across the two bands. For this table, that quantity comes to 1.58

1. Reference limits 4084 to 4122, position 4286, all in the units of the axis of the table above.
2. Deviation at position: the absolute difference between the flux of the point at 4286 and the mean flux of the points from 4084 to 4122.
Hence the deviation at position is 3.9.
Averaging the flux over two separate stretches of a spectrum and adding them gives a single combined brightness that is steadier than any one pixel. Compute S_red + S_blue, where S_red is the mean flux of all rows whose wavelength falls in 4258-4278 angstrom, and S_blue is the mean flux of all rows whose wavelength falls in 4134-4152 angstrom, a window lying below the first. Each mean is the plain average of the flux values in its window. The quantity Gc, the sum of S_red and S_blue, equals 77.9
